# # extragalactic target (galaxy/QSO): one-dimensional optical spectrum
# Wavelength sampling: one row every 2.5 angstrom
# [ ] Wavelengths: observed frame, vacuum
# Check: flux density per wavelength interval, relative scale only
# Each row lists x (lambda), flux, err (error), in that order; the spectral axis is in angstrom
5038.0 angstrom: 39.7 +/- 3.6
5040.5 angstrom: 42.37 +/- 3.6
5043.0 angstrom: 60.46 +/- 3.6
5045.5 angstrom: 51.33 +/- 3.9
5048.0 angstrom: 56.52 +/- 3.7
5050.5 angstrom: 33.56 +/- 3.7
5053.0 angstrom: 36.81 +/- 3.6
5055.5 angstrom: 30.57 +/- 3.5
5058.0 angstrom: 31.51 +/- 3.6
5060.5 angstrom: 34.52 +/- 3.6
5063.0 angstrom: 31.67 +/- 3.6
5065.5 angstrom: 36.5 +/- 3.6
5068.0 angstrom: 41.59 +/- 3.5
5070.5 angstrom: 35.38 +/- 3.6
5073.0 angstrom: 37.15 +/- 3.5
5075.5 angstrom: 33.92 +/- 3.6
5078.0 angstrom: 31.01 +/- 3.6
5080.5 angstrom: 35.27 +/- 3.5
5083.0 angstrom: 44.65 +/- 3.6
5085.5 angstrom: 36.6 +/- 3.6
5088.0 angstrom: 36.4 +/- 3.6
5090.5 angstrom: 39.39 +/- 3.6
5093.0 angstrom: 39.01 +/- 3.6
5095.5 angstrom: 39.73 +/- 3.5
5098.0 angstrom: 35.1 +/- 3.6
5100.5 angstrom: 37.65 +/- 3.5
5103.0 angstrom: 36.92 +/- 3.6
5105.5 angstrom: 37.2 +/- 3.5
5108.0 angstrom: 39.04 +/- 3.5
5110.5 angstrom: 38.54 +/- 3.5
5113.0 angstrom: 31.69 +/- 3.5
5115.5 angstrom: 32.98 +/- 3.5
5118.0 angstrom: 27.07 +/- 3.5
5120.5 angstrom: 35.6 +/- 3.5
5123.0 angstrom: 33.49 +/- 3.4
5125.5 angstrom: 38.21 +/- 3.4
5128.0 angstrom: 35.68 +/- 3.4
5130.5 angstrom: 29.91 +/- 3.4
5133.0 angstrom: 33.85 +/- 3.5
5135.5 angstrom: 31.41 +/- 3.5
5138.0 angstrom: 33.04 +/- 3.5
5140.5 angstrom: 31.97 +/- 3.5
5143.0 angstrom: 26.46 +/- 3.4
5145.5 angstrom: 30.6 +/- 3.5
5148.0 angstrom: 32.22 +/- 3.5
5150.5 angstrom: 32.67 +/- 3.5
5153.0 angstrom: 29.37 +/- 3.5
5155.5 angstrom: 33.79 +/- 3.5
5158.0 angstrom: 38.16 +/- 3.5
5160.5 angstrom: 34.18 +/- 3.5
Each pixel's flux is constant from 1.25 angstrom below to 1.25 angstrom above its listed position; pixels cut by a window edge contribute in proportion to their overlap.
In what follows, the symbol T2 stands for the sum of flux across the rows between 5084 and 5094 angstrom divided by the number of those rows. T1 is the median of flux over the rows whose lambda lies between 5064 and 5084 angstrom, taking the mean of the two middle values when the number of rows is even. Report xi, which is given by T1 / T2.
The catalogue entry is 0.95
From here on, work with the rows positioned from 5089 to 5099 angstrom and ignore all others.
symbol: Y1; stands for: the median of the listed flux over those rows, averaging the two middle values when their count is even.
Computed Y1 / 39.2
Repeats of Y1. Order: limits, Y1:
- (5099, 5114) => 37.4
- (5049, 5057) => 33.6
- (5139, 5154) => 31.3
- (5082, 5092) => 38.0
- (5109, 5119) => 32.3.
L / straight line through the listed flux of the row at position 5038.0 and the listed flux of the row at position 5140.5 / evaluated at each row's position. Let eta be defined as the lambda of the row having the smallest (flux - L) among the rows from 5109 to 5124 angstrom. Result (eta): 5118.0 angstrom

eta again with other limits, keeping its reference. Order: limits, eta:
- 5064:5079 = 5078.0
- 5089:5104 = 5098.0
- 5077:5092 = 5078.0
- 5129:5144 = 5143.0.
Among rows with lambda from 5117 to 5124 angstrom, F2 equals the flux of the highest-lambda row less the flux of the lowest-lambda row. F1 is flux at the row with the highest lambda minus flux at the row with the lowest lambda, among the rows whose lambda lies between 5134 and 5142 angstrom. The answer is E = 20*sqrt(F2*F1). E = 38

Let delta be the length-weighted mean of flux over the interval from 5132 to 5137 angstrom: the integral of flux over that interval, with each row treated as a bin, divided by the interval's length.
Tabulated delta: 33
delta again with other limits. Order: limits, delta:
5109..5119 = 33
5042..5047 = 56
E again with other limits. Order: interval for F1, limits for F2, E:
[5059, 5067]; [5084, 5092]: 47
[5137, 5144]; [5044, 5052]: 216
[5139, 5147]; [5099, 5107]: 16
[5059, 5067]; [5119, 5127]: 45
